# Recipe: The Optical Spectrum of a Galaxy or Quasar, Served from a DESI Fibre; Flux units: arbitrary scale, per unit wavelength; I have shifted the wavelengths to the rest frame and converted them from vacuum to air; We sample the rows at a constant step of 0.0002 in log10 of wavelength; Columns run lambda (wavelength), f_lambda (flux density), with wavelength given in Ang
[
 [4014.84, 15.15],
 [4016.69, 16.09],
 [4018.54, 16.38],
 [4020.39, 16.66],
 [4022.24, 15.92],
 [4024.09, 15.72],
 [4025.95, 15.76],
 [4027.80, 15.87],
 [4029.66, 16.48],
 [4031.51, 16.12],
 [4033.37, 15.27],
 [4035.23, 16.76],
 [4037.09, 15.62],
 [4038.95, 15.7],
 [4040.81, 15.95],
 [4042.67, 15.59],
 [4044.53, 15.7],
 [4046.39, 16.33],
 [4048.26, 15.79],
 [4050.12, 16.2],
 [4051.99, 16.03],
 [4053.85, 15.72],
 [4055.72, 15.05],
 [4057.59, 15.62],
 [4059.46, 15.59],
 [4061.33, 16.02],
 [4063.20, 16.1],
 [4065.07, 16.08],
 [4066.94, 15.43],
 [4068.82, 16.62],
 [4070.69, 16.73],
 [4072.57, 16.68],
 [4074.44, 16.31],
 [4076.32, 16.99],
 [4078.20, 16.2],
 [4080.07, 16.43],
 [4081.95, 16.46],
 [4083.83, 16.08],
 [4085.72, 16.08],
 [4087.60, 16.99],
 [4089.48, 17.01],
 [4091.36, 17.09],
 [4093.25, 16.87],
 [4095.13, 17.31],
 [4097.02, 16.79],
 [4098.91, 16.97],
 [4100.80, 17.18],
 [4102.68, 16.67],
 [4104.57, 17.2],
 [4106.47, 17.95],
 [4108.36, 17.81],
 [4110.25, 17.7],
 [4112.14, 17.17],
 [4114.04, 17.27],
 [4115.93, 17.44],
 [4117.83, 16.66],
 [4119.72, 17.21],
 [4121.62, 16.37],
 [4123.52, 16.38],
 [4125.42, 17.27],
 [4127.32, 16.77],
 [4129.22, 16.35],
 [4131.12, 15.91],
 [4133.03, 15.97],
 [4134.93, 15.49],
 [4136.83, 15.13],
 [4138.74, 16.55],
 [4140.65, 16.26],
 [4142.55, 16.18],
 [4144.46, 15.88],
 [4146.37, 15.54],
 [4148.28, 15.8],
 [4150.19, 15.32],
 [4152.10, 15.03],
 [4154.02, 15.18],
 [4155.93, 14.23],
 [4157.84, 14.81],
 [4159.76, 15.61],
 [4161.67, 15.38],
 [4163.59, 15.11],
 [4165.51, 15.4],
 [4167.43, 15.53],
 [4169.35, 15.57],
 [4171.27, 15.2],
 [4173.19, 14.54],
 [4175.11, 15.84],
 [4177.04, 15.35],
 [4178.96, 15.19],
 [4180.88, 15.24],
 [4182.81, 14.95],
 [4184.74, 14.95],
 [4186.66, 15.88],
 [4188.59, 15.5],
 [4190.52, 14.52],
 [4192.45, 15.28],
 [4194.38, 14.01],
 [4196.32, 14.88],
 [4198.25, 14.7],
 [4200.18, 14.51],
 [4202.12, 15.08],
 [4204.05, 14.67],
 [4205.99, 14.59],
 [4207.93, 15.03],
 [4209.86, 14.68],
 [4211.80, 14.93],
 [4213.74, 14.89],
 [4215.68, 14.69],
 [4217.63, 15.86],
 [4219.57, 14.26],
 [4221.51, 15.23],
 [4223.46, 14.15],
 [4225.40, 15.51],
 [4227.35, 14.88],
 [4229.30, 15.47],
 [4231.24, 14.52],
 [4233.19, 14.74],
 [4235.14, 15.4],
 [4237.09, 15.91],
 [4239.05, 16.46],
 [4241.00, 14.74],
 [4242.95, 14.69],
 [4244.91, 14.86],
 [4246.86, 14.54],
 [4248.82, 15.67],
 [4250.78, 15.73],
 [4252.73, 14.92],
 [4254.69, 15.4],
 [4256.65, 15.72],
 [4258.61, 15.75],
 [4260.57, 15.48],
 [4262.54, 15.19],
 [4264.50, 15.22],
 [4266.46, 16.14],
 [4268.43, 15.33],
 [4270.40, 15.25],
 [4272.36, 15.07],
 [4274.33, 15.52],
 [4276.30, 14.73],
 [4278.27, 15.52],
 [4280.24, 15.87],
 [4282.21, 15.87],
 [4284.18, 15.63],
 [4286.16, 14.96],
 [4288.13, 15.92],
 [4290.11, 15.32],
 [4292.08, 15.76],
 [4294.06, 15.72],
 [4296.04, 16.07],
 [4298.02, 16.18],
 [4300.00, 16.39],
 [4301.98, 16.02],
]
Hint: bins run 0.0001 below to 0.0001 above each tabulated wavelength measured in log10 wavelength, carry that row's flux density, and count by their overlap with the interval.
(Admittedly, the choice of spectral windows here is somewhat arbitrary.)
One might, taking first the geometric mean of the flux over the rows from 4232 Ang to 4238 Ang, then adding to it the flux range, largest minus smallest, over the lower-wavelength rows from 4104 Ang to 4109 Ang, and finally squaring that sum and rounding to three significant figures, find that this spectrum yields 259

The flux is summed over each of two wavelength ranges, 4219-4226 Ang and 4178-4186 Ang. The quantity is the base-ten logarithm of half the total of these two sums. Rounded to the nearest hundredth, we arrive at 1.78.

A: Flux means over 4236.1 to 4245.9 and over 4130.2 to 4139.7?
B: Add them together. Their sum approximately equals 31.1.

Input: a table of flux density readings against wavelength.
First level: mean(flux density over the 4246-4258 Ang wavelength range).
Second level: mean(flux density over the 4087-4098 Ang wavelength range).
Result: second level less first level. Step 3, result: 1.7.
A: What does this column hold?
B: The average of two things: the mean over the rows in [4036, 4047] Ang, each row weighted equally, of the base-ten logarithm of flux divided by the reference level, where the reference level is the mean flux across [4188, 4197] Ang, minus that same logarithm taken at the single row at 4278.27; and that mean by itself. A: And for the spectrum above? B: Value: 0.018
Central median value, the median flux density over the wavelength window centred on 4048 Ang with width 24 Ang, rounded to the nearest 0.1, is 15.7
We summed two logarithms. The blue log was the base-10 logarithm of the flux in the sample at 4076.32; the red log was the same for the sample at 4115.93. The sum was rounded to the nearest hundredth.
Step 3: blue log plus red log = 2.47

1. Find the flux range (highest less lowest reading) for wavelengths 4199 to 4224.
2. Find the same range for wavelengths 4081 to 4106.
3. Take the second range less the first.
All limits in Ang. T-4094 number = -0.5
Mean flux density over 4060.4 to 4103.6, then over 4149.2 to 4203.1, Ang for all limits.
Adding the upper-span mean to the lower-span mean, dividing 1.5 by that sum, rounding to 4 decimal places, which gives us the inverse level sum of 0.0474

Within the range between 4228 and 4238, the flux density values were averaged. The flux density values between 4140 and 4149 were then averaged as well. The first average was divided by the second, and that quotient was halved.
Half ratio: 0.477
